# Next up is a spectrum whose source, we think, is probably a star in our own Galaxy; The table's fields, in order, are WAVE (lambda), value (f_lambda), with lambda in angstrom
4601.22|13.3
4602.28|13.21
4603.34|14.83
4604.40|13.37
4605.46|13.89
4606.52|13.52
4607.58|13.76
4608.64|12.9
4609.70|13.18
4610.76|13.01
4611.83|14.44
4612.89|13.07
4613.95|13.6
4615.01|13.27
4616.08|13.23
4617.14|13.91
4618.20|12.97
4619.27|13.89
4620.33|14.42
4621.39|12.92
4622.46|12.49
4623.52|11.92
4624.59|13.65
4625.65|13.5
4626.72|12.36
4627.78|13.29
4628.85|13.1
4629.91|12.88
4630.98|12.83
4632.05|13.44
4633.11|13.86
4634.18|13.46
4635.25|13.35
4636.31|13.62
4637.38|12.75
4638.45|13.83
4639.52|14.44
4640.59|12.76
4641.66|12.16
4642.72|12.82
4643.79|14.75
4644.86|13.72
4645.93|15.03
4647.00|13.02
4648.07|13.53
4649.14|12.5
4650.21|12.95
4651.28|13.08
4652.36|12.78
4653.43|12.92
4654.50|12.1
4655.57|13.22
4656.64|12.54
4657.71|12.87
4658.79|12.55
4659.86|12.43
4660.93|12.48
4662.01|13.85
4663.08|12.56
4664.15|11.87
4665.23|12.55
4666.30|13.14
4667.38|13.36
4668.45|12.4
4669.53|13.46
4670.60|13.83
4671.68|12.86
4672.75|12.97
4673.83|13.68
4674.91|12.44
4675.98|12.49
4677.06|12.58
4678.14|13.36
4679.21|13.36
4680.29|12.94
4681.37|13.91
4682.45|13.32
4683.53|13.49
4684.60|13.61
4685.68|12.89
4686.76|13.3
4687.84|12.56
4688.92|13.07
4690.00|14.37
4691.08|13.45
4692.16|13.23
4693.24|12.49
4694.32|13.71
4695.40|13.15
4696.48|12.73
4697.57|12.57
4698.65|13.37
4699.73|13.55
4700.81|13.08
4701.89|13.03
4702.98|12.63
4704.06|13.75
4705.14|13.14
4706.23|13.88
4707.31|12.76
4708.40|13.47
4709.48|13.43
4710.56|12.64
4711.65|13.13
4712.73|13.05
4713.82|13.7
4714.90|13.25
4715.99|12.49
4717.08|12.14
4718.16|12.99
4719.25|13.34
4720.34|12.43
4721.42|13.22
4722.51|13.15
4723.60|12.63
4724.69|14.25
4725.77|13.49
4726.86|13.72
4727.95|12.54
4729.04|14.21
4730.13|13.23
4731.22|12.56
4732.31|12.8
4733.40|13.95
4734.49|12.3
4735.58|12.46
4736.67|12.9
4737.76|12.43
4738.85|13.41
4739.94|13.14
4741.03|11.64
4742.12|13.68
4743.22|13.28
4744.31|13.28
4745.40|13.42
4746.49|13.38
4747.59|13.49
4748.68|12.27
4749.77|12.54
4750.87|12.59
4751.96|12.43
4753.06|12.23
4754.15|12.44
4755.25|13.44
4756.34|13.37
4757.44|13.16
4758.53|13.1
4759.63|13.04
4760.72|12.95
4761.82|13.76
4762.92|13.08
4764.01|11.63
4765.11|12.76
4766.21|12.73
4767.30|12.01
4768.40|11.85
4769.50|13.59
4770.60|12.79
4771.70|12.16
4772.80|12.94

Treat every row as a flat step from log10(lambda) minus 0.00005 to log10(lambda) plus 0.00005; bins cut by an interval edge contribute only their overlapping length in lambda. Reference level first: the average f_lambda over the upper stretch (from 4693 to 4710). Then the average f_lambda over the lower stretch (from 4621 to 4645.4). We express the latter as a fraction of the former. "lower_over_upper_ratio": 1.003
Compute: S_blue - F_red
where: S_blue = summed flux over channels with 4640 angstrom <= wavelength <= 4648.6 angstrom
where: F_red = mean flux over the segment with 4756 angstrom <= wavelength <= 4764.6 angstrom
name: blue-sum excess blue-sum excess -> 94.8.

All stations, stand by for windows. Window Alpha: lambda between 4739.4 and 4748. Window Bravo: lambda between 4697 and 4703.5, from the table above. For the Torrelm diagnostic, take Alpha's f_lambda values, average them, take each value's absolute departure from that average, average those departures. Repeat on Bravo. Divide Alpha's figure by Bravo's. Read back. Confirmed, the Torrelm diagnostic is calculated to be 1.31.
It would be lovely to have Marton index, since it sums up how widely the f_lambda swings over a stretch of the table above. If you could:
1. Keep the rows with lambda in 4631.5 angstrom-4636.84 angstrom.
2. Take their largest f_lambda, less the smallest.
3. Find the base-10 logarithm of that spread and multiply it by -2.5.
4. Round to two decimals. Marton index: 0.73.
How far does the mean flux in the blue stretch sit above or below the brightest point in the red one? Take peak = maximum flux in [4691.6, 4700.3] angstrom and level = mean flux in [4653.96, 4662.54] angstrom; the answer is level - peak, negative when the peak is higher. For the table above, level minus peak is -0.96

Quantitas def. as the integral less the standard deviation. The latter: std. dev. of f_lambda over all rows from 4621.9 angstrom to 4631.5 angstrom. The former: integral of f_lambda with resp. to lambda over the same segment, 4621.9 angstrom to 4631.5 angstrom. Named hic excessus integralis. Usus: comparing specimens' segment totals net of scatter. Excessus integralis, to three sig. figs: 123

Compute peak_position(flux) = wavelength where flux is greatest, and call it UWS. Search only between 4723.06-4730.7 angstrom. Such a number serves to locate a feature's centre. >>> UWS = 4724.69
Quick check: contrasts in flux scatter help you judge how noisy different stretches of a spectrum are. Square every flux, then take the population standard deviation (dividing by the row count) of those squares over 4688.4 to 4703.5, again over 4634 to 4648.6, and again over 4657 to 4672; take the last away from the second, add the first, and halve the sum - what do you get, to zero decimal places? 10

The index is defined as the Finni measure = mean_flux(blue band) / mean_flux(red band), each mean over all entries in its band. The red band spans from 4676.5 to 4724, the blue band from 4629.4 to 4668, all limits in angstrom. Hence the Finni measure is 1.00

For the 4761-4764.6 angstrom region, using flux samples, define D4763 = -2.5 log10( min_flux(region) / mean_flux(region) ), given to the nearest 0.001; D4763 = 0.106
